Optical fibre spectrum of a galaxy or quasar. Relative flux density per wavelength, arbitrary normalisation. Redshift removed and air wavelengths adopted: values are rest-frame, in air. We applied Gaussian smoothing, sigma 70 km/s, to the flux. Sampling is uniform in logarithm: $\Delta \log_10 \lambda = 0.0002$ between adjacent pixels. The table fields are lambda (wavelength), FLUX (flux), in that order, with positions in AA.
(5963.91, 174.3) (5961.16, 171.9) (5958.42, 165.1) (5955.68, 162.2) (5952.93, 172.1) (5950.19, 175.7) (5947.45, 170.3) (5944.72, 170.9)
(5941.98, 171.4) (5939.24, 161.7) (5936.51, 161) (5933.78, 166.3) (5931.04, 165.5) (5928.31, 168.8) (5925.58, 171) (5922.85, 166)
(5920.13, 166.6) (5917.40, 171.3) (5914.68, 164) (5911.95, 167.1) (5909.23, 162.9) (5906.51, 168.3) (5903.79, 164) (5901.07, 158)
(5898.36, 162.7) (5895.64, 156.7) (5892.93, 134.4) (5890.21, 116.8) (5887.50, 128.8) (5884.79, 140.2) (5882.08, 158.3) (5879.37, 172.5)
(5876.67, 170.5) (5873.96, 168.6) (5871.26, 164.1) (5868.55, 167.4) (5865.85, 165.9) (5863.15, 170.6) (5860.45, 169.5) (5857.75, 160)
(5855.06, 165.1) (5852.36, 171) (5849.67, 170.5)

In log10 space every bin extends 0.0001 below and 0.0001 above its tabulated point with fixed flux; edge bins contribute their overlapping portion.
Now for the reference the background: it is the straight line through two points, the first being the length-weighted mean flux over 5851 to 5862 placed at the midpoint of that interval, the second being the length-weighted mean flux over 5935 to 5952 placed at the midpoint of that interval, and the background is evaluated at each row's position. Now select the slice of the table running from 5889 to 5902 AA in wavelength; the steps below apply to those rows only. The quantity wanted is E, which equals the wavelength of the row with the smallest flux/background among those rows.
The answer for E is 5890.21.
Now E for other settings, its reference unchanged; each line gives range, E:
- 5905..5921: 5909.23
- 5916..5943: 5936.51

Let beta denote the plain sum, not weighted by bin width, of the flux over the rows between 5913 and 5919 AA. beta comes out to 335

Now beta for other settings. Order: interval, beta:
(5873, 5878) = 339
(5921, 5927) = 337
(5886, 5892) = 246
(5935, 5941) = 323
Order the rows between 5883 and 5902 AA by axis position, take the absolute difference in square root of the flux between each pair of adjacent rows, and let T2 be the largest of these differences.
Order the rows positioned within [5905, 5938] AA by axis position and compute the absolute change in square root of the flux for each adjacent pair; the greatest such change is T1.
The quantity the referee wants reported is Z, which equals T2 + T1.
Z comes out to 1.21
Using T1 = 0.3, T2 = 0.9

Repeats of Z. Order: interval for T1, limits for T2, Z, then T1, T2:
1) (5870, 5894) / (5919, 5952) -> 1.16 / 0.8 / 0.4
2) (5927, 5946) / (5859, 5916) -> 1.30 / 0.4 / 0.9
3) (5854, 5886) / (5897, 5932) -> 1.02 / 0.7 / 0.3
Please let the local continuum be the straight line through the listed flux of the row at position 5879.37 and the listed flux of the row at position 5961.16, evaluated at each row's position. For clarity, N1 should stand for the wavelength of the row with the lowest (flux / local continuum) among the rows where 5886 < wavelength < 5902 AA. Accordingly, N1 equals 5890.21 AA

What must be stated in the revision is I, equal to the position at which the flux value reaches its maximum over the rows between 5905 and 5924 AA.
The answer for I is 5917.40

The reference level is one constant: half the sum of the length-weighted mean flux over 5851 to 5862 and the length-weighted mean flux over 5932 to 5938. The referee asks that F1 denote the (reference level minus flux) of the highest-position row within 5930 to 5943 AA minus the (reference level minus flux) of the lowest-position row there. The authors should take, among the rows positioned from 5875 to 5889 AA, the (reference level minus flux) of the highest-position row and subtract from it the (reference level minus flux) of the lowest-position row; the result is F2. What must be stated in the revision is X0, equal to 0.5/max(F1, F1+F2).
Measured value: 0.01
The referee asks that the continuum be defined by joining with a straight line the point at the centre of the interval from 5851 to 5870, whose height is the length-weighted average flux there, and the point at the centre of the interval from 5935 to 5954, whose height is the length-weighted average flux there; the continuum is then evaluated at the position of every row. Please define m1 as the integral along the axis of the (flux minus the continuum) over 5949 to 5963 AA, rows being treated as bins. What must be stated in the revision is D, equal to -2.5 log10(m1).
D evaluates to -1.0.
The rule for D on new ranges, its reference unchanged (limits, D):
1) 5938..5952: -3.0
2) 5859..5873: -1.5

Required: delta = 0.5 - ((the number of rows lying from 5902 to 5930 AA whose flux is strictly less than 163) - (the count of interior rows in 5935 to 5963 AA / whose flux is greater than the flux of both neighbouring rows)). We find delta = 1.5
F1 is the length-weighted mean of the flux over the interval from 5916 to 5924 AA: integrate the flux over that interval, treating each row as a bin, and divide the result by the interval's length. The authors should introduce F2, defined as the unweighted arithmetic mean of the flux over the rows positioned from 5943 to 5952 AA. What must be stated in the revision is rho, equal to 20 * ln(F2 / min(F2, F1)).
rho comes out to 0.5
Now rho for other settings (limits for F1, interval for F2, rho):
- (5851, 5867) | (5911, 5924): 0.0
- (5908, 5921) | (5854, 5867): 0.0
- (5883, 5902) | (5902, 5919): 3.1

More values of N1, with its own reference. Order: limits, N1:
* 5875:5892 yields 5890.21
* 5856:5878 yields 5857.75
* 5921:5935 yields 5931.04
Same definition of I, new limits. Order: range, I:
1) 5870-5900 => 5879.37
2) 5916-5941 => 5917.40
